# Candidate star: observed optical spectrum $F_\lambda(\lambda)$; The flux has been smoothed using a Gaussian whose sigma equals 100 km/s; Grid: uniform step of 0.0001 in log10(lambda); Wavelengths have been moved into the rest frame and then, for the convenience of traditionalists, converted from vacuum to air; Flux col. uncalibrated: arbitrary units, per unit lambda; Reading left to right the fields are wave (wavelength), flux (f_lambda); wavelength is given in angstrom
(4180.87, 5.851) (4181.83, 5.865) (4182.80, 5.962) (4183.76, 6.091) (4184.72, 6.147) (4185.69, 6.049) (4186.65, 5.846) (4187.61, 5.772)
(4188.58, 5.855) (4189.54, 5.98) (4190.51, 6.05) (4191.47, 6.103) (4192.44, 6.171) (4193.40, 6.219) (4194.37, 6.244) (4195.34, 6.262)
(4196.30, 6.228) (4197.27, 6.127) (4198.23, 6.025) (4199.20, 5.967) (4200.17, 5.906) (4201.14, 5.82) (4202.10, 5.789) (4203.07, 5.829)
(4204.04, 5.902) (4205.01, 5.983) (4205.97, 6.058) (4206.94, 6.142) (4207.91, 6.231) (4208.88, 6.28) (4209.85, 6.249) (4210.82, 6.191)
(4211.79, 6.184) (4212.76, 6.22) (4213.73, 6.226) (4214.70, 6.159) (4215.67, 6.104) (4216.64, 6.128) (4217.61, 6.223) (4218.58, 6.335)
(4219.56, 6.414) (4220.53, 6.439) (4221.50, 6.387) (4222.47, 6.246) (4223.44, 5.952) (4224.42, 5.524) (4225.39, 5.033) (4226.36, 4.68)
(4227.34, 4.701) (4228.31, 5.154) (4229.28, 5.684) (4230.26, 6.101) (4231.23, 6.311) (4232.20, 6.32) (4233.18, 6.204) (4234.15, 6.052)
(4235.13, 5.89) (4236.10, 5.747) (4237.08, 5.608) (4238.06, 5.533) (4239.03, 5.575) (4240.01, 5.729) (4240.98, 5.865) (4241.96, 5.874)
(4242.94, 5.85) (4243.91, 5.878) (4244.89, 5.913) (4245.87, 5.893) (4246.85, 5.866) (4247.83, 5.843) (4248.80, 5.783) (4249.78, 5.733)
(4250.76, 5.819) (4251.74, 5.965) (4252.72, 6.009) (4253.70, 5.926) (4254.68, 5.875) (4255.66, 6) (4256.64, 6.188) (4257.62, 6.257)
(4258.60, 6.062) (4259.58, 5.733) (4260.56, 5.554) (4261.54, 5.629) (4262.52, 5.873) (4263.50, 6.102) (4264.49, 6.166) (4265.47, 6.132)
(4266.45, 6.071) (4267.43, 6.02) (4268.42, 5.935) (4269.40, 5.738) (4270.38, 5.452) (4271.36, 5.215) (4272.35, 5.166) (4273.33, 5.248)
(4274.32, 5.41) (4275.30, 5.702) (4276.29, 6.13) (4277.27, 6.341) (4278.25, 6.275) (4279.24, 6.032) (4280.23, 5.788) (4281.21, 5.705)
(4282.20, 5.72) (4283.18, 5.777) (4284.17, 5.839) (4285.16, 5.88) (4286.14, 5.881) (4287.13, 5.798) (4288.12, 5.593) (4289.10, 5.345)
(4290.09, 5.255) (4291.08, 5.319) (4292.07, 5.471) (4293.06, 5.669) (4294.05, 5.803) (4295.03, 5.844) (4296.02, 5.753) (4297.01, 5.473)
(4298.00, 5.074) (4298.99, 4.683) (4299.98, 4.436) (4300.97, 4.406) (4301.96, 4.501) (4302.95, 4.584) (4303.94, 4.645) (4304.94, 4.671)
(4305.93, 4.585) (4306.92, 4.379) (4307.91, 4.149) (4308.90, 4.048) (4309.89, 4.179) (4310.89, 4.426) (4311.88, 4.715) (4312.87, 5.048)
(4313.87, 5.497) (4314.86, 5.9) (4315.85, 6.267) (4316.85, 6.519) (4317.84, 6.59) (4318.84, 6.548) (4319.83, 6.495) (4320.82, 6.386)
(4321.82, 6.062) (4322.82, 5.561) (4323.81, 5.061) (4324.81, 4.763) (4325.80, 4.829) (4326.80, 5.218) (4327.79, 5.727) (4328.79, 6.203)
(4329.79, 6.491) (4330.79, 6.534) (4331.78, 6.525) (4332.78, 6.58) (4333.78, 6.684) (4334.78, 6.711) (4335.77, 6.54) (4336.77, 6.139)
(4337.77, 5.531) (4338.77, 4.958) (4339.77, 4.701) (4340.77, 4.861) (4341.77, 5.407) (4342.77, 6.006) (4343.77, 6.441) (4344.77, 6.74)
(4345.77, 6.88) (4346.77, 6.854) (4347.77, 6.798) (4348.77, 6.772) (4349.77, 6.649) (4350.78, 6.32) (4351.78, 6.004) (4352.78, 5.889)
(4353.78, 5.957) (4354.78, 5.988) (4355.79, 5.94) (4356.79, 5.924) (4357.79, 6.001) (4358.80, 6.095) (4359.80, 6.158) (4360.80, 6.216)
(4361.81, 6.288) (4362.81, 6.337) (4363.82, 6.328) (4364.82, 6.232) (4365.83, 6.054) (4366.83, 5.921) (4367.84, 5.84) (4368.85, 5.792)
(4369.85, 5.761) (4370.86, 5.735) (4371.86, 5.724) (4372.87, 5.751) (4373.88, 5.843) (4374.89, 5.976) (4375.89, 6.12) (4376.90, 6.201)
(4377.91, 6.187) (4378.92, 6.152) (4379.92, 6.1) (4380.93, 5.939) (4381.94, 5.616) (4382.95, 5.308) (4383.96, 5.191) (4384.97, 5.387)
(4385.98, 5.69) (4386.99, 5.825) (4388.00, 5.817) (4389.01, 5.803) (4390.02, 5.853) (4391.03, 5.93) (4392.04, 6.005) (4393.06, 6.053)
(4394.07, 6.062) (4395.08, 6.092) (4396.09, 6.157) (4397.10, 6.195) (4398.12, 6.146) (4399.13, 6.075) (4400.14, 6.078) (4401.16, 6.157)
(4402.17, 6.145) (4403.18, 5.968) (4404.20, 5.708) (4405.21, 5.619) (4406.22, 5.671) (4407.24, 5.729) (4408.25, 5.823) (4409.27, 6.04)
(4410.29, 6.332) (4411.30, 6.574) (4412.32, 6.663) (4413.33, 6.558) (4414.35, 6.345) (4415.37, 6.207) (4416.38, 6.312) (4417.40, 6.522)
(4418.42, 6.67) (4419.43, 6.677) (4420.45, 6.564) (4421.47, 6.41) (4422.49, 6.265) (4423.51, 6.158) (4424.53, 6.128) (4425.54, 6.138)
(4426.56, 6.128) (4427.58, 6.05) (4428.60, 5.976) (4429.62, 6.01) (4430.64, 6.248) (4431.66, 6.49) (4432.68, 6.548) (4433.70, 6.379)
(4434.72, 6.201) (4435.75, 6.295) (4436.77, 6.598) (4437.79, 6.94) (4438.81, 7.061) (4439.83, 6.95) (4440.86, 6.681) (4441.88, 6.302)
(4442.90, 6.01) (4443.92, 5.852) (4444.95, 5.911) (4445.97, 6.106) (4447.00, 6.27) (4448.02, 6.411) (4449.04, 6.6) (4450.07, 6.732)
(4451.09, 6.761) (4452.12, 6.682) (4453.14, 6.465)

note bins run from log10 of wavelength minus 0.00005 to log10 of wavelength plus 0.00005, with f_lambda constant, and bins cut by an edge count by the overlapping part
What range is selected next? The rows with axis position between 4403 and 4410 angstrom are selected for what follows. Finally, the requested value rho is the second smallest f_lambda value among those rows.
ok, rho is 5.671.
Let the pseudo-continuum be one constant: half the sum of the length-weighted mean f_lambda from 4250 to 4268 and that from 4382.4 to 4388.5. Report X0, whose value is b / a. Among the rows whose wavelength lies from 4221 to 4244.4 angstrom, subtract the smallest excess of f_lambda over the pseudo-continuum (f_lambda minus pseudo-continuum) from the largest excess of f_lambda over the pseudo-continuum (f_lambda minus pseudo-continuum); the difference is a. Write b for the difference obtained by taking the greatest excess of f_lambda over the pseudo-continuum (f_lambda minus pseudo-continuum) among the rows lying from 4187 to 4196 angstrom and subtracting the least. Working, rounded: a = 1.71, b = 0.5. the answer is 0.29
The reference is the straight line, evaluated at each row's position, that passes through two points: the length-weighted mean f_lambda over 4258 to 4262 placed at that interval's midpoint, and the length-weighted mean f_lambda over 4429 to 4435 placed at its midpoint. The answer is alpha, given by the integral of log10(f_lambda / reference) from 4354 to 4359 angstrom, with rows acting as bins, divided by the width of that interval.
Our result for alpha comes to -0.01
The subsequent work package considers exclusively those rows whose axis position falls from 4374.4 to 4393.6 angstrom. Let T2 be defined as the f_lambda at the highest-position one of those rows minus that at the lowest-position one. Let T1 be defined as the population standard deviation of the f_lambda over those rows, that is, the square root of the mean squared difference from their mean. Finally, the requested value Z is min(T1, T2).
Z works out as 0.08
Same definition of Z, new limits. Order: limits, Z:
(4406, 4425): 0.30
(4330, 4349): 0.24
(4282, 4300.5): -1.28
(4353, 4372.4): -0.23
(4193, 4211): -0.03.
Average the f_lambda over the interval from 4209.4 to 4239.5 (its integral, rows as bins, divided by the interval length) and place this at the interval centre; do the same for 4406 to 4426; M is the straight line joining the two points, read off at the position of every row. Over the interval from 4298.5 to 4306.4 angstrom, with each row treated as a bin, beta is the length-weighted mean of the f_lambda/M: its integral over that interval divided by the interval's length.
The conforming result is 0.75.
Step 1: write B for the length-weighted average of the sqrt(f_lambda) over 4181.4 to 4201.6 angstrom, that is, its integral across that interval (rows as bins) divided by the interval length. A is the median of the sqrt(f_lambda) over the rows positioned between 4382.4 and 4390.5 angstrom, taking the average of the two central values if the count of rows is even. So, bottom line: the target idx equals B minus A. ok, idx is 0.06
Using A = 2.40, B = 2.46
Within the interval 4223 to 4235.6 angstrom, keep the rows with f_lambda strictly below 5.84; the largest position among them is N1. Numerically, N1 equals 4229.28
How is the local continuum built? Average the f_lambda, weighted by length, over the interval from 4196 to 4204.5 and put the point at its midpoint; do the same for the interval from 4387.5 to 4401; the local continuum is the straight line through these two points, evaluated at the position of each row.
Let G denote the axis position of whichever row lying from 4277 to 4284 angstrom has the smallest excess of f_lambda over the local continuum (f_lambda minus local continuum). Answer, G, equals 4281.21 angstrom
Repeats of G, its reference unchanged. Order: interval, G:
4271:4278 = 4272.35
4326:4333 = 4326.80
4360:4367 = 4366.83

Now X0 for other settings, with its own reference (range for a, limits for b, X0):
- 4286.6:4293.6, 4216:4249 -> 3.24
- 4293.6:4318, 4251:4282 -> 0.46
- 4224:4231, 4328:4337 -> 0.40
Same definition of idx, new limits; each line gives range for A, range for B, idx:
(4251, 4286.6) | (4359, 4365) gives 0.08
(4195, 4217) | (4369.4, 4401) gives -0.05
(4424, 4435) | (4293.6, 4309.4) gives -0.29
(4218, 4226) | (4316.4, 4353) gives -0.05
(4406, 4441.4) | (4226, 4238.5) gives -0.13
